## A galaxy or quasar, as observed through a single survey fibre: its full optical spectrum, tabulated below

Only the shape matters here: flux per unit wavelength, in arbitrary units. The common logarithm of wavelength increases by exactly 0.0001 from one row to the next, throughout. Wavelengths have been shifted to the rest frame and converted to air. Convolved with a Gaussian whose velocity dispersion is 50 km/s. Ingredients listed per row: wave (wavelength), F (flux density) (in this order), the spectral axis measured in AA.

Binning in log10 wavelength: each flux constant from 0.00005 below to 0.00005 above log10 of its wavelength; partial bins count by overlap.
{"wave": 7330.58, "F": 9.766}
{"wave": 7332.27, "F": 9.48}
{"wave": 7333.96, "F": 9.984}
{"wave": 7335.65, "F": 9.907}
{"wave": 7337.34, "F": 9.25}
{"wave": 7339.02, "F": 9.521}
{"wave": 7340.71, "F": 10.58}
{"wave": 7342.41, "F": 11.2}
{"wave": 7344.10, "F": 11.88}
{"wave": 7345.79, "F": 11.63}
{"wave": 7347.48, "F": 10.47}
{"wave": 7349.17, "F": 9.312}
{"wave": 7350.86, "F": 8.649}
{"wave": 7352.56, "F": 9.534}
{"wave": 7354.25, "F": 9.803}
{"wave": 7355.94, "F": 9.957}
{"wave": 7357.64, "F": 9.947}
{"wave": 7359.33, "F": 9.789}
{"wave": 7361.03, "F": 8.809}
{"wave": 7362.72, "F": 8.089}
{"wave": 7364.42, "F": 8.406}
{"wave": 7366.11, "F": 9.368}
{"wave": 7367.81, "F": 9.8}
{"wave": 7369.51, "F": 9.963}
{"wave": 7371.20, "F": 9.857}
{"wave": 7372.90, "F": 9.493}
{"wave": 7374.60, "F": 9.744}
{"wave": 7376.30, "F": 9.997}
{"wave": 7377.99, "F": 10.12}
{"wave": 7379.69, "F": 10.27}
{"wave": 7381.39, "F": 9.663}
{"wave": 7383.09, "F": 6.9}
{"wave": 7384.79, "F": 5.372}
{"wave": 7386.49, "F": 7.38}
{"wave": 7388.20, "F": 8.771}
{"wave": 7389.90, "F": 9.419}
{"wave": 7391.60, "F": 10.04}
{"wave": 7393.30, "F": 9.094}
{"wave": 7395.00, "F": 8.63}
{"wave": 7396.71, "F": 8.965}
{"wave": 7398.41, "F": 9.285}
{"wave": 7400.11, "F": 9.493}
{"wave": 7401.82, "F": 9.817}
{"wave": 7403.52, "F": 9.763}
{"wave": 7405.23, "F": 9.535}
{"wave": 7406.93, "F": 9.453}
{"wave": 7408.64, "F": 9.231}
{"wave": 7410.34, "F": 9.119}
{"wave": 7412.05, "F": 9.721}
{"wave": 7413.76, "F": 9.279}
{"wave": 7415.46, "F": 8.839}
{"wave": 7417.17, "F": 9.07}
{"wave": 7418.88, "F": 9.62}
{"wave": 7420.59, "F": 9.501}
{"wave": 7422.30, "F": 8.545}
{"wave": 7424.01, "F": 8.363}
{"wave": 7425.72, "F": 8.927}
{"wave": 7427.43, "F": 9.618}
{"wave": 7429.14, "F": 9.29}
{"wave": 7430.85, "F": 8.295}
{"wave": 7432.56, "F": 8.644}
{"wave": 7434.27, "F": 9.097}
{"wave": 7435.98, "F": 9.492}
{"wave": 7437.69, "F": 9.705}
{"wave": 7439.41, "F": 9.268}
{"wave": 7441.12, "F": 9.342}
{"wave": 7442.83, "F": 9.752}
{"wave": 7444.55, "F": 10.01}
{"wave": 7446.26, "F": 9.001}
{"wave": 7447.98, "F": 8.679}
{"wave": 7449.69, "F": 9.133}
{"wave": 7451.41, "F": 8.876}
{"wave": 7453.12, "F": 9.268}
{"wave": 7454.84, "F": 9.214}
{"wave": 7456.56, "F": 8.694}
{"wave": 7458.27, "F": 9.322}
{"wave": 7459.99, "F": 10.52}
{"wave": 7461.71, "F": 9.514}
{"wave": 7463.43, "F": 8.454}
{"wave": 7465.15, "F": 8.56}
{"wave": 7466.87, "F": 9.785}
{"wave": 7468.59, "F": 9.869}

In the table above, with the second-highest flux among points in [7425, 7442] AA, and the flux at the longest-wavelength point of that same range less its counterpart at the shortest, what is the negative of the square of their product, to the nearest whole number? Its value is -16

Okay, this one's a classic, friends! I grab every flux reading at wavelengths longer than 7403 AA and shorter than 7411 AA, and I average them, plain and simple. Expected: 9.4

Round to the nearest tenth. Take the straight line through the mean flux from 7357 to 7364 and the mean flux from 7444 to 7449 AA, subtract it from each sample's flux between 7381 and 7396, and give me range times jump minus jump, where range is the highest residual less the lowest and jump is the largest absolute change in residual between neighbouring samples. 10.1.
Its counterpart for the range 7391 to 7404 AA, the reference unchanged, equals 0.4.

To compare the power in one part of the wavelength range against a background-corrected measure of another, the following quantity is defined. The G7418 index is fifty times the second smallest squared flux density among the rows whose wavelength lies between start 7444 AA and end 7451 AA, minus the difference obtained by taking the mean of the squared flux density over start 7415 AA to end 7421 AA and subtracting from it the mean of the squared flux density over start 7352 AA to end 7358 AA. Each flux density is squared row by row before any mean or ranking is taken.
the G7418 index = 4061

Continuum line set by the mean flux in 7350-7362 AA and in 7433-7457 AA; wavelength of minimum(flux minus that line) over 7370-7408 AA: 7384.79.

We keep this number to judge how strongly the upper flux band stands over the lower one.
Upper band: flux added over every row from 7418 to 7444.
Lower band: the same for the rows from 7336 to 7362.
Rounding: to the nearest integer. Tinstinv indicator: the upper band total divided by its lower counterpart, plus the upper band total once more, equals 138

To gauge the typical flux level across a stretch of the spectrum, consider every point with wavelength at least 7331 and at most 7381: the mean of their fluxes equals 9.82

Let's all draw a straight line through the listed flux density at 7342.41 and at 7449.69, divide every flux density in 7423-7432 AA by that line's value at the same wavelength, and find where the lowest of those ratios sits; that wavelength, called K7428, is 7424.01 AA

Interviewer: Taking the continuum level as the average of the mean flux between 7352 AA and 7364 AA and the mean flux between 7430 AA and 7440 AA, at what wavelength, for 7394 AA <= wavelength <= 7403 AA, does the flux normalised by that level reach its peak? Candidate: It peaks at 7401.82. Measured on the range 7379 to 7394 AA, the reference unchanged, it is 7379.69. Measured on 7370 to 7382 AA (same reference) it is 7379.69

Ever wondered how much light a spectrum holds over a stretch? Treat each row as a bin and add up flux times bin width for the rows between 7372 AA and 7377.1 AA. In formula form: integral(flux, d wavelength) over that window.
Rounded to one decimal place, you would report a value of 49.6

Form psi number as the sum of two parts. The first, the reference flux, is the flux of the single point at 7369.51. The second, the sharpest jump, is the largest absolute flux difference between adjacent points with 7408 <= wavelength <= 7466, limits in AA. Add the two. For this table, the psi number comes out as 11.2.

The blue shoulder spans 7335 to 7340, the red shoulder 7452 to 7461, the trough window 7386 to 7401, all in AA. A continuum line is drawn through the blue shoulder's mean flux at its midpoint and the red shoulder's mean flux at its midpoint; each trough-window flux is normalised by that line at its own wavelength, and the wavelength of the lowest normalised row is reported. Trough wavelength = 7386.49 AA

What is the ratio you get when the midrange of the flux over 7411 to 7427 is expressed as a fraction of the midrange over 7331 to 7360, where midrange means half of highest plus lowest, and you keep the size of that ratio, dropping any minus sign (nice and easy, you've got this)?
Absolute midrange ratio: 0.881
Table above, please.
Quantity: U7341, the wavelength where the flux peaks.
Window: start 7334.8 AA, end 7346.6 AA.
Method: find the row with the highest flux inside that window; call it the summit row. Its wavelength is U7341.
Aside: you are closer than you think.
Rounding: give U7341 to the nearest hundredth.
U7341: 7344.10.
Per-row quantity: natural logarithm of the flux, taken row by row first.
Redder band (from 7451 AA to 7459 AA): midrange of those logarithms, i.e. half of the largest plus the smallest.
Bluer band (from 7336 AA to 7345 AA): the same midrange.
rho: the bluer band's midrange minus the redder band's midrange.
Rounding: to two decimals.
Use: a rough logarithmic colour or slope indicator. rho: 0.15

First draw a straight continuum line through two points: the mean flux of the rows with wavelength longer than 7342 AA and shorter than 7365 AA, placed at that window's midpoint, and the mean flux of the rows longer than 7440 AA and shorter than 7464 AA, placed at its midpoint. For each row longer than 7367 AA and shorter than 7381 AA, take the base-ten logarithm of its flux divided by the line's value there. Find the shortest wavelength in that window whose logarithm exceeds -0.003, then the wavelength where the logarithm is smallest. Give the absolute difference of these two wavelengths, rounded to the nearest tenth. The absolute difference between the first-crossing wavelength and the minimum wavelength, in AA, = 5.1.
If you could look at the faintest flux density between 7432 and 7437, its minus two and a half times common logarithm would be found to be -2.34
